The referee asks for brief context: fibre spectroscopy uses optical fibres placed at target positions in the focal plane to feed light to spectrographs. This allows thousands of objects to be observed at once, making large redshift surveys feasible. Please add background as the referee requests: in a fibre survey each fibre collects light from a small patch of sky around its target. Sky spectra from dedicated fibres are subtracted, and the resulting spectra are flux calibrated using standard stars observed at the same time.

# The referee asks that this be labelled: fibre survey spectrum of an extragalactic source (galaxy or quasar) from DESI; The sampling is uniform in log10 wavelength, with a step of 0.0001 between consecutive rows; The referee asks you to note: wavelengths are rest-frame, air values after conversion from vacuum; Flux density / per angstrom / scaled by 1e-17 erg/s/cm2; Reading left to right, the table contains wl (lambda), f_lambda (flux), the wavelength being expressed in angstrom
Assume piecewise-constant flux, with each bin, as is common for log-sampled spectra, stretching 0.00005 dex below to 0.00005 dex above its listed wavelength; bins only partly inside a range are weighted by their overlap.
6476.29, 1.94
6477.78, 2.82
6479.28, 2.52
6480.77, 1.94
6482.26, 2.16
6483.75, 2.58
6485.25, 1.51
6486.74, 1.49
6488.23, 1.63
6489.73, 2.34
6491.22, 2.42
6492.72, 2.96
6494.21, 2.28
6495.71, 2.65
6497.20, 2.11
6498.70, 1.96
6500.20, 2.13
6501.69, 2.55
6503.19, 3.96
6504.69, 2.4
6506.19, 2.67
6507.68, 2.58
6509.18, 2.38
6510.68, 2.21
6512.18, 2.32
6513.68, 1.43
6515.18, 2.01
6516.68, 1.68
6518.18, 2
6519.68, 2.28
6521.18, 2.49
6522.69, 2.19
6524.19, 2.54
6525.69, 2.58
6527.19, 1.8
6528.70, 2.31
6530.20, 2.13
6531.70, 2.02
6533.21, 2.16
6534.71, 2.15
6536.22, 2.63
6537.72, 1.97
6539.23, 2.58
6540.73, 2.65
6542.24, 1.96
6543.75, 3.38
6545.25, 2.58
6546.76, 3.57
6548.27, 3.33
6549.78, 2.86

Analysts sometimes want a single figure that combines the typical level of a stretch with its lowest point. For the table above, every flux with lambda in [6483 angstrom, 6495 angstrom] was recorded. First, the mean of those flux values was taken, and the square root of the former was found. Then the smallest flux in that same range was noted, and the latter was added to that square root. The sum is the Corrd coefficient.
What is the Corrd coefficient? 3.0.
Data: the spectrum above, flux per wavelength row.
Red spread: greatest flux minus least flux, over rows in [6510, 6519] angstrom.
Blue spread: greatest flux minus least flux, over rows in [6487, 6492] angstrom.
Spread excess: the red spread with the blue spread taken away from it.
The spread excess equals 0.1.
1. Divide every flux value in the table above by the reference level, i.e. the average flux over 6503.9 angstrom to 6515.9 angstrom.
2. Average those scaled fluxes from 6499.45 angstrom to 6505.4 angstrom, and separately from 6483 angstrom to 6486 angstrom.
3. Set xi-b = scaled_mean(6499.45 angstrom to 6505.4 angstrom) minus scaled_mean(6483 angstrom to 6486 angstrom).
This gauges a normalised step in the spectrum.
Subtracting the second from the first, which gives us 0.32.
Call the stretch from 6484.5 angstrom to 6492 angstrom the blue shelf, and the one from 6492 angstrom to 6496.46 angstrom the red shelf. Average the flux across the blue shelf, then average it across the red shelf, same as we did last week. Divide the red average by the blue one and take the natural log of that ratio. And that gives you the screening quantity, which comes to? 0.34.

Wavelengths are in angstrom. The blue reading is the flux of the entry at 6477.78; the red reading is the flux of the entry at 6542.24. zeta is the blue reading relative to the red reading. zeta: 1.4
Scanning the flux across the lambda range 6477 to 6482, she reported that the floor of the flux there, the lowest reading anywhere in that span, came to 1.94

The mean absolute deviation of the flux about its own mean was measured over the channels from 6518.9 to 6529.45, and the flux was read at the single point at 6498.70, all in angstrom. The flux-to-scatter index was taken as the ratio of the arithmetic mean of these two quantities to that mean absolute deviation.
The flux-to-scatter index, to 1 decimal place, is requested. 5.6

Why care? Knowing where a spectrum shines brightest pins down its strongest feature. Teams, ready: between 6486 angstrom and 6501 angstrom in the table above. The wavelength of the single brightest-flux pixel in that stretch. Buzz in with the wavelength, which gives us 6492.72 angstrom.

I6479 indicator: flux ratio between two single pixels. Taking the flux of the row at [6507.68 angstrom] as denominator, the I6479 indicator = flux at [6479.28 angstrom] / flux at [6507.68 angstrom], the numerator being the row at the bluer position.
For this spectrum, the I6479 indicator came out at 0.98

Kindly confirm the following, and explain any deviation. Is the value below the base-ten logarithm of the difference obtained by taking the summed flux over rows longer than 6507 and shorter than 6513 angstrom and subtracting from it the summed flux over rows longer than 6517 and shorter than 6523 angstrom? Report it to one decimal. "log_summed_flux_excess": -0.3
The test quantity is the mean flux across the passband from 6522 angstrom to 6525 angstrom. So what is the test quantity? 2.4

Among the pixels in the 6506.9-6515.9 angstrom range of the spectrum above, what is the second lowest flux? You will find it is 2.01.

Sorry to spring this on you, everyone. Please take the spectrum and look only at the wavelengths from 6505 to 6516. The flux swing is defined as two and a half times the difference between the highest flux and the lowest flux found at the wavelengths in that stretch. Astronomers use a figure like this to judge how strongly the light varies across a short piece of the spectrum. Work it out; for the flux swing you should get 3.1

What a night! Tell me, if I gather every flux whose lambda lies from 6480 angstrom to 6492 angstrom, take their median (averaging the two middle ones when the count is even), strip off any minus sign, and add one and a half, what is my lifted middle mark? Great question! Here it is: 3.55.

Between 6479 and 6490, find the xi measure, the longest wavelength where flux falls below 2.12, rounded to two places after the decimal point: 6488.23 angstrom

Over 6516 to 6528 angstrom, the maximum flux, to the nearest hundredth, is 2.58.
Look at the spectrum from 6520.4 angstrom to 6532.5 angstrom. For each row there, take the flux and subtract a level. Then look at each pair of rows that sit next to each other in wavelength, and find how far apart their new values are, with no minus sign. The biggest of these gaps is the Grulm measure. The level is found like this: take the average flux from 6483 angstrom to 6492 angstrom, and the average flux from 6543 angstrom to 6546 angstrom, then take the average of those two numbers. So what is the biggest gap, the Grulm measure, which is 0.78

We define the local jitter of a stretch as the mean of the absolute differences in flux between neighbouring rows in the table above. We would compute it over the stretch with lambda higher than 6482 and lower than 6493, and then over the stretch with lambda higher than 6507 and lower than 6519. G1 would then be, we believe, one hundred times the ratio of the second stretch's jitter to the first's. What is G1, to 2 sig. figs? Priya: 87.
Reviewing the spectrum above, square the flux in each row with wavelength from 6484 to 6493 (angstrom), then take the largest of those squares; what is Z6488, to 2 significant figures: 8.8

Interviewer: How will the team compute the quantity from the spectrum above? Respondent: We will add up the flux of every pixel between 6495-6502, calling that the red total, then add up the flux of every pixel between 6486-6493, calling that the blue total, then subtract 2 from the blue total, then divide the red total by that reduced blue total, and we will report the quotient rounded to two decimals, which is 1.29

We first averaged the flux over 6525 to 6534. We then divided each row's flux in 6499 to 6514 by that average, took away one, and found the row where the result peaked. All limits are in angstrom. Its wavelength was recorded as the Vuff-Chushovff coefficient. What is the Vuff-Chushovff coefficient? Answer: 6503.19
